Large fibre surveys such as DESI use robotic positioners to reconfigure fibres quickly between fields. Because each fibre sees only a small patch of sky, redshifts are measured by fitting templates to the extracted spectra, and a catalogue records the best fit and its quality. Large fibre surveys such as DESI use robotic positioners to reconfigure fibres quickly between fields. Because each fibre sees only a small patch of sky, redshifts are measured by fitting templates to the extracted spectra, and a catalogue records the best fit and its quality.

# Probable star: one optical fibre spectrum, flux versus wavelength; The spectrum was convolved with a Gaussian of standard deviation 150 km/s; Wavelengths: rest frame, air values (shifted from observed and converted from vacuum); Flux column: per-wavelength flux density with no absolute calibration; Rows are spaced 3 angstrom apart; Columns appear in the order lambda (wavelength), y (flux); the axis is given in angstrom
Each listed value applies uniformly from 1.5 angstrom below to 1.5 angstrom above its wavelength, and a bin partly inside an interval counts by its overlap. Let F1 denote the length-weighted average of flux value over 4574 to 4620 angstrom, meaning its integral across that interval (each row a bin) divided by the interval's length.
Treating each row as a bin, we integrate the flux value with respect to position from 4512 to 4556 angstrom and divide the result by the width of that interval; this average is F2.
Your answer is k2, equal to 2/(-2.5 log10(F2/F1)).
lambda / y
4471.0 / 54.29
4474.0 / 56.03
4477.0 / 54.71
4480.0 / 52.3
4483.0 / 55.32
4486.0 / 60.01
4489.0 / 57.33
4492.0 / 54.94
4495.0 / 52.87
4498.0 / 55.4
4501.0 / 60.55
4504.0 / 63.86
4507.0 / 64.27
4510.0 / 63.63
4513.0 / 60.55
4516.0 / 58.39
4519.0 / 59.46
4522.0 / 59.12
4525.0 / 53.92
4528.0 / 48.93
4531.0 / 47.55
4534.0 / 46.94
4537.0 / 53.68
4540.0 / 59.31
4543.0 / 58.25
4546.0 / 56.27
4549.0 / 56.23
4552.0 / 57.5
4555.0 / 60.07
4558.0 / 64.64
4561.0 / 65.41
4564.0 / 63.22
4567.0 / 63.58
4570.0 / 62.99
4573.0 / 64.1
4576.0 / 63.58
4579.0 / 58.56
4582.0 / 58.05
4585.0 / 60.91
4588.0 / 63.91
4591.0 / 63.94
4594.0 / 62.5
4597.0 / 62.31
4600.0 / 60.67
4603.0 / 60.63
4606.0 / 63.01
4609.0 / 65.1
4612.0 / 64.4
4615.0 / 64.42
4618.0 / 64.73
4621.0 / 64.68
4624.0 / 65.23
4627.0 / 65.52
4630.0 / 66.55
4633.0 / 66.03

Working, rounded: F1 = 62.5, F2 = 56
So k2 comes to 16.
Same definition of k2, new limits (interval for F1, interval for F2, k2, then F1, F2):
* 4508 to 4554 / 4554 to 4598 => -17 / 56.1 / 63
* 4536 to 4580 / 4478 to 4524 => 51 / 60.6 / 58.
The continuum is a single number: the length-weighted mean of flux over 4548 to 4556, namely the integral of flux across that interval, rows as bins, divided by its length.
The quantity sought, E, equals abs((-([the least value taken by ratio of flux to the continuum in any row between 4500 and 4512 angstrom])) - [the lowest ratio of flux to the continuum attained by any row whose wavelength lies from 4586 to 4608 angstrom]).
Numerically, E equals 2.09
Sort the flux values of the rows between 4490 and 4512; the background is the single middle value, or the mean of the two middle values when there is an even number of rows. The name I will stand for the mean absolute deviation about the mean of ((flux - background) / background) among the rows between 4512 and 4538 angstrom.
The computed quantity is 0.07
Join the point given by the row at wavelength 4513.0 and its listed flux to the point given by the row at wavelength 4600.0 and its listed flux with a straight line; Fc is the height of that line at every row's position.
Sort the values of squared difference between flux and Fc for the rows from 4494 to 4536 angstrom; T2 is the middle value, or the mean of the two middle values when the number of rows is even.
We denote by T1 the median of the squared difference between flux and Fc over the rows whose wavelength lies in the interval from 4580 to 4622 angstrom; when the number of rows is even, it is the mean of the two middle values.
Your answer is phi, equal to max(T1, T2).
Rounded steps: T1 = 8.7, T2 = 12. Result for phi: 12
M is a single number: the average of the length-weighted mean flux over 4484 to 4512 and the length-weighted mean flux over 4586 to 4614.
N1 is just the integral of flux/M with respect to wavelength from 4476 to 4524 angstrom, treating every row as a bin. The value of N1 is 46 angstrom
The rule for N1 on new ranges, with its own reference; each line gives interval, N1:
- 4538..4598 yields 60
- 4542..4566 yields 24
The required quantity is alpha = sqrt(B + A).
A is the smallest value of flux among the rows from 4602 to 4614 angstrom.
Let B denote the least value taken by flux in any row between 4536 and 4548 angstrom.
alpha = 10.7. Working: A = 60.63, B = 53.68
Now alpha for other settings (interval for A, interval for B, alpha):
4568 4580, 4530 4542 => 10.3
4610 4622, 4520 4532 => 10.6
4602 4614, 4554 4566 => 11.0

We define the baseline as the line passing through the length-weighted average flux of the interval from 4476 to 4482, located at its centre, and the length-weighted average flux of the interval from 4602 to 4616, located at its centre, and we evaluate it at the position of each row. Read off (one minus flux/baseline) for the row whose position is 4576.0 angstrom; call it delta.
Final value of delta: -0.042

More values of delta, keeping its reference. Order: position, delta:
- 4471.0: -0.026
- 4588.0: -0.031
